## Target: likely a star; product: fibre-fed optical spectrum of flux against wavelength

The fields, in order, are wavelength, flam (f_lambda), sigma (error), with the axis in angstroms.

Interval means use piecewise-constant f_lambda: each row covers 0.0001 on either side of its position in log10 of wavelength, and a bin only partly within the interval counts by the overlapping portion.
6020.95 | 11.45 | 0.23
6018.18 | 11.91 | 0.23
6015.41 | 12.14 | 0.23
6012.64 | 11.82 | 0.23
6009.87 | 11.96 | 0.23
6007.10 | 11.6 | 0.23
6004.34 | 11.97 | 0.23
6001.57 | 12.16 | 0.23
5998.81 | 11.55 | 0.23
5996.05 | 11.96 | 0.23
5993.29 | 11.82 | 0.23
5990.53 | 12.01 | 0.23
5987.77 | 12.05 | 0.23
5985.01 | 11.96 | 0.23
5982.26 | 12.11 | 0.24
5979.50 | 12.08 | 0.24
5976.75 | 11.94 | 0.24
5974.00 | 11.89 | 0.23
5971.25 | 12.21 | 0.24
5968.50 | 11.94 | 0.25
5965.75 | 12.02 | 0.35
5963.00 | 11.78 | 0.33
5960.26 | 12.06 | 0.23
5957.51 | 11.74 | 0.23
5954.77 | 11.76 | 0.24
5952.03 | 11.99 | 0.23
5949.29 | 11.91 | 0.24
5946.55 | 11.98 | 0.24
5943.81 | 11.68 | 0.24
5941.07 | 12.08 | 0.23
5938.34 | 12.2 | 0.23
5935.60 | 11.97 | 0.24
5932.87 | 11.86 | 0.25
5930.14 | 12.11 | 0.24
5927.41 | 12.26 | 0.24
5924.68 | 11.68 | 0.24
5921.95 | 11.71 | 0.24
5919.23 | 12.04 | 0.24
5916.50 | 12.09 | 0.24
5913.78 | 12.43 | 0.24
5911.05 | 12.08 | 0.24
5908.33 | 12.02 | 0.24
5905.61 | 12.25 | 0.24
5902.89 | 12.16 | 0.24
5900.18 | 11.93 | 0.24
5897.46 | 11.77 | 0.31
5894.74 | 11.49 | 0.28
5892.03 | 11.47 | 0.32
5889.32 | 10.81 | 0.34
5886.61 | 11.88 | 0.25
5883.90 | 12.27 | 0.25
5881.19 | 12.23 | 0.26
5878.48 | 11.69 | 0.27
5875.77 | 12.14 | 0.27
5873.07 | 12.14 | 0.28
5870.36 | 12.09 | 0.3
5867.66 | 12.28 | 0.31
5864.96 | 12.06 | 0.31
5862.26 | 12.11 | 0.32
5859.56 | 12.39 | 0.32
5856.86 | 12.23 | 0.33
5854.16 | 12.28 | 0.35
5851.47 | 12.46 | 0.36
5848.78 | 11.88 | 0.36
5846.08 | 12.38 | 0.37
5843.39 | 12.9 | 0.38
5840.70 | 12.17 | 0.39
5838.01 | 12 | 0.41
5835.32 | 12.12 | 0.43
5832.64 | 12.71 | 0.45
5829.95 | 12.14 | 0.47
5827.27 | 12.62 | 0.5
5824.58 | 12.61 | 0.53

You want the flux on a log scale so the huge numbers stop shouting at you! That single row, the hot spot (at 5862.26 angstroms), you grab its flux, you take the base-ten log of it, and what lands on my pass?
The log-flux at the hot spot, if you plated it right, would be 1.08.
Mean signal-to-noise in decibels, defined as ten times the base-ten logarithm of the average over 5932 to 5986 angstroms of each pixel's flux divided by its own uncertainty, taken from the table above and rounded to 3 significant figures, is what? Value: 16.9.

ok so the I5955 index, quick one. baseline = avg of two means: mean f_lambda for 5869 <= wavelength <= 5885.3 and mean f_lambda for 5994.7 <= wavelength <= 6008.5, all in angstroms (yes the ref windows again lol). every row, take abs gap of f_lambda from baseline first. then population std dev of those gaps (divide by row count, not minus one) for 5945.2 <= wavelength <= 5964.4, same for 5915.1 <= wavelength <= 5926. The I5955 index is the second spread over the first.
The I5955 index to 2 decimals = 1.08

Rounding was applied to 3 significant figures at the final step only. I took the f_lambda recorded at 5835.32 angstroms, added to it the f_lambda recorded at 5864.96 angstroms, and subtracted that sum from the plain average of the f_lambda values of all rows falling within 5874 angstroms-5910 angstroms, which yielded -12.3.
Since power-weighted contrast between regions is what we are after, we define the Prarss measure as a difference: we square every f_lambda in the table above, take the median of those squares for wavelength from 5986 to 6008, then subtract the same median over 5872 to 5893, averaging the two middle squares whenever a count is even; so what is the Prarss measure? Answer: -1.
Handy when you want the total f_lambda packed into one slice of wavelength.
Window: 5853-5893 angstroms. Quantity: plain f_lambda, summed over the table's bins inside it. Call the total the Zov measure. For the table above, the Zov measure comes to 180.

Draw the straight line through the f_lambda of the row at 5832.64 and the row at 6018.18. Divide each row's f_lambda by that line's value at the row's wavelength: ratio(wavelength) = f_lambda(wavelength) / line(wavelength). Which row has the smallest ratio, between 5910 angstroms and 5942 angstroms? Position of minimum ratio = 5924.68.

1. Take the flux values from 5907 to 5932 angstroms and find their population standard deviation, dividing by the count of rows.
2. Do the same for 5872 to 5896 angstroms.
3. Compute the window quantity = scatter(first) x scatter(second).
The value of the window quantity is 0.10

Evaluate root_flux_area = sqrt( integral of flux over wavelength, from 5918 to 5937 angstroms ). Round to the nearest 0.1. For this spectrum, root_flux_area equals 15.1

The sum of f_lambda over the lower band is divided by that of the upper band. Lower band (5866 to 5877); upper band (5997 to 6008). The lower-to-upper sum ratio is 1.03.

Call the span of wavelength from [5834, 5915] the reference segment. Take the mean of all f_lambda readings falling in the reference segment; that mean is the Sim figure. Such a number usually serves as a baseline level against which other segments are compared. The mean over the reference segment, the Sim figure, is 12.1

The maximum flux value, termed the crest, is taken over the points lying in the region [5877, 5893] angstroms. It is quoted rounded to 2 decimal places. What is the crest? 12.27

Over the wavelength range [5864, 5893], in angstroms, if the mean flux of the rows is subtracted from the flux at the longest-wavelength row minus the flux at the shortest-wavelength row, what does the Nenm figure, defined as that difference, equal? -12.5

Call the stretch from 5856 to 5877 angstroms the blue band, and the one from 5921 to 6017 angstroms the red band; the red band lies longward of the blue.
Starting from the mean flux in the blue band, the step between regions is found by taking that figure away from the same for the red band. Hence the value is -0.24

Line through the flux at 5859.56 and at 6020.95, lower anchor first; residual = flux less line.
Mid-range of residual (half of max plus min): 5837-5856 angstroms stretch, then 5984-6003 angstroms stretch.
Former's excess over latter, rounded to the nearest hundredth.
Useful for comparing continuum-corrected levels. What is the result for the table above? -0.36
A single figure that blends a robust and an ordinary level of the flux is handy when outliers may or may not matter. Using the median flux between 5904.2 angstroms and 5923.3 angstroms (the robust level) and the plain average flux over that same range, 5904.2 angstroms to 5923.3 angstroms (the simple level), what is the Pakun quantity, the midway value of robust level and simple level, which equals 12.1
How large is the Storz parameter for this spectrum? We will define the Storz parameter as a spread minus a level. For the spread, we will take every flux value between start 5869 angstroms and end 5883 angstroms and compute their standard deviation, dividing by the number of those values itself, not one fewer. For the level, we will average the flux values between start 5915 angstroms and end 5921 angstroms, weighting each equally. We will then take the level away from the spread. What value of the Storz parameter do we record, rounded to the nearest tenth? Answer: -11.9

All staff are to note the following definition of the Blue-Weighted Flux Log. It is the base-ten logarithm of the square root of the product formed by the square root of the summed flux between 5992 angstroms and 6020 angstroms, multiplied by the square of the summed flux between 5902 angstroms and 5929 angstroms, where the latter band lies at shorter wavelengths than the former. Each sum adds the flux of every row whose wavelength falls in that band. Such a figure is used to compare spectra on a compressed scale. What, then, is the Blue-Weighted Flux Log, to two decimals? 2.60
